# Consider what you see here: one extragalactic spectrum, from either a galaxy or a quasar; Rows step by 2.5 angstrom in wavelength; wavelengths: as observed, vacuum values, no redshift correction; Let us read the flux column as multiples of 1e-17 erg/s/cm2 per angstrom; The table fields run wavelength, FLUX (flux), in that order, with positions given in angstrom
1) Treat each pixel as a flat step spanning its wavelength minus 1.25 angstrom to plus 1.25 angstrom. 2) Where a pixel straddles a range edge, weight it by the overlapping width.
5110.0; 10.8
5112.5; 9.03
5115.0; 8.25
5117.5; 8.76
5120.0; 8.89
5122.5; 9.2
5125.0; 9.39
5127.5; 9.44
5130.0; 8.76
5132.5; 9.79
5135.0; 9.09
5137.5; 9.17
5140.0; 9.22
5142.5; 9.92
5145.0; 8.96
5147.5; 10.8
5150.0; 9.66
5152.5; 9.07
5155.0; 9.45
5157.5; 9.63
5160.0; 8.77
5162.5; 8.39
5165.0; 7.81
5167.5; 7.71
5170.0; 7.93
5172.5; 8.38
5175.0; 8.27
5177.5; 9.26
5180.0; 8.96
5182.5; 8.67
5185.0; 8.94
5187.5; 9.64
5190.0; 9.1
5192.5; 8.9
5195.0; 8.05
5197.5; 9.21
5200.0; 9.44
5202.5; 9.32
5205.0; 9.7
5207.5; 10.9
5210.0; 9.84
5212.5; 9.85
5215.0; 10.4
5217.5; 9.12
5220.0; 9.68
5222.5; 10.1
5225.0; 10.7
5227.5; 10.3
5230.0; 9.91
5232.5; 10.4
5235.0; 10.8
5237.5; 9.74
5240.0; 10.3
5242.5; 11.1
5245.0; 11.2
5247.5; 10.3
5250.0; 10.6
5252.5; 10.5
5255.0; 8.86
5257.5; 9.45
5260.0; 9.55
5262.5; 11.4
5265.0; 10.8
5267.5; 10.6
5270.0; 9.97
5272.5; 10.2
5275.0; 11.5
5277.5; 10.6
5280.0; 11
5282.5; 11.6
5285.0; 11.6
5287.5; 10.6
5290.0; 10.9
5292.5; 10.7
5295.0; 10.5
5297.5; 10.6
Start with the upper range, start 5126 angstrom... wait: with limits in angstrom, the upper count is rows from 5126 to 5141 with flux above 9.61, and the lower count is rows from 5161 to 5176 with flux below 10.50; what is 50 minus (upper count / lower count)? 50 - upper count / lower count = 49.8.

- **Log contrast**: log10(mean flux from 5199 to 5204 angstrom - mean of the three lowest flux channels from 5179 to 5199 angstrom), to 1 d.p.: -0.1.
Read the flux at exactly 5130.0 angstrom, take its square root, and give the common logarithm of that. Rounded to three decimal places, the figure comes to 0.471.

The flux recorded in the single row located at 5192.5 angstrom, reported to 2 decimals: 8.90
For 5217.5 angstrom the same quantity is 9.12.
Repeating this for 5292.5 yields 10.70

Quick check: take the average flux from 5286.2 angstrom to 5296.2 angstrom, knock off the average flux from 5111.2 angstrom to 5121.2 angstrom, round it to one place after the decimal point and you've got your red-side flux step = 1.9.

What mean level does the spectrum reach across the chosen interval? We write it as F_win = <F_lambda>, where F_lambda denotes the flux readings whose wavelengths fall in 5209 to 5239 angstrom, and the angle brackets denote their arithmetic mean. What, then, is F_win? 10.1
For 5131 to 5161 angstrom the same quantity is 9.5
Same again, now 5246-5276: 10.3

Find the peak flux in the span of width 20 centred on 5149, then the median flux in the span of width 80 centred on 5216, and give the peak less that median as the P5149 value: 1.0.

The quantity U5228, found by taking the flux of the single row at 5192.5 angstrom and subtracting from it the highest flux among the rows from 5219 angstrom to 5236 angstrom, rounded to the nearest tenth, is -1.9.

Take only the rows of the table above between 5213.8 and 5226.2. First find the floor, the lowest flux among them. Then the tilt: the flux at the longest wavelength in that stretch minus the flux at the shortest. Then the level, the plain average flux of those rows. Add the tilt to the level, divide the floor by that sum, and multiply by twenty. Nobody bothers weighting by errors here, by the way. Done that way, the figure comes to 17.7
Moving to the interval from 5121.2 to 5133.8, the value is 17.7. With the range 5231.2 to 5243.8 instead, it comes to 17.4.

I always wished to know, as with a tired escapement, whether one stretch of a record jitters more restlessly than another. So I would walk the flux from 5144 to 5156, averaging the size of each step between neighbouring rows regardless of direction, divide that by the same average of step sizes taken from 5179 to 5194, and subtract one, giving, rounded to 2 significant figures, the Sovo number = 1.5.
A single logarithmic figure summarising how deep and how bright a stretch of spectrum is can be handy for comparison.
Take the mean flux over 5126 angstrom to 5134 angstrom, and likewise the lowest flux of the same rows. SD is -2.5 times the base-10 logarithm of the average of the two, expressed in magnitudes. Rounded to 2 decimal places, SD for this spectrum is -2.39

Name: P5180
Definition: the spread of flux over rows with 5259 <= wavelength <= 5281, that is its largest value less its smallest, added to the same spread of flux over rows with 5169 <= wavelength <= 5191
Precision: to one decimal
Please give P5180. 3.7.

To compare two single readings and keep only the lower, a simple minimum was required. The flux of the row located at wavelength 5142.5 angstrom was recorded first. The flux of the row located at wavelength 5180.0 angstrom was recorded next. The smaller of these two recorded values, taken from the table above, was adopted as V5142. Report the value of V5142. 9.0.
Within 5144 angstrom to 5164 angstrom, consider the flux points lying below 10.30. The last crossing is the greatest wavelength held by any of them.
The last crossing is 5162.5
